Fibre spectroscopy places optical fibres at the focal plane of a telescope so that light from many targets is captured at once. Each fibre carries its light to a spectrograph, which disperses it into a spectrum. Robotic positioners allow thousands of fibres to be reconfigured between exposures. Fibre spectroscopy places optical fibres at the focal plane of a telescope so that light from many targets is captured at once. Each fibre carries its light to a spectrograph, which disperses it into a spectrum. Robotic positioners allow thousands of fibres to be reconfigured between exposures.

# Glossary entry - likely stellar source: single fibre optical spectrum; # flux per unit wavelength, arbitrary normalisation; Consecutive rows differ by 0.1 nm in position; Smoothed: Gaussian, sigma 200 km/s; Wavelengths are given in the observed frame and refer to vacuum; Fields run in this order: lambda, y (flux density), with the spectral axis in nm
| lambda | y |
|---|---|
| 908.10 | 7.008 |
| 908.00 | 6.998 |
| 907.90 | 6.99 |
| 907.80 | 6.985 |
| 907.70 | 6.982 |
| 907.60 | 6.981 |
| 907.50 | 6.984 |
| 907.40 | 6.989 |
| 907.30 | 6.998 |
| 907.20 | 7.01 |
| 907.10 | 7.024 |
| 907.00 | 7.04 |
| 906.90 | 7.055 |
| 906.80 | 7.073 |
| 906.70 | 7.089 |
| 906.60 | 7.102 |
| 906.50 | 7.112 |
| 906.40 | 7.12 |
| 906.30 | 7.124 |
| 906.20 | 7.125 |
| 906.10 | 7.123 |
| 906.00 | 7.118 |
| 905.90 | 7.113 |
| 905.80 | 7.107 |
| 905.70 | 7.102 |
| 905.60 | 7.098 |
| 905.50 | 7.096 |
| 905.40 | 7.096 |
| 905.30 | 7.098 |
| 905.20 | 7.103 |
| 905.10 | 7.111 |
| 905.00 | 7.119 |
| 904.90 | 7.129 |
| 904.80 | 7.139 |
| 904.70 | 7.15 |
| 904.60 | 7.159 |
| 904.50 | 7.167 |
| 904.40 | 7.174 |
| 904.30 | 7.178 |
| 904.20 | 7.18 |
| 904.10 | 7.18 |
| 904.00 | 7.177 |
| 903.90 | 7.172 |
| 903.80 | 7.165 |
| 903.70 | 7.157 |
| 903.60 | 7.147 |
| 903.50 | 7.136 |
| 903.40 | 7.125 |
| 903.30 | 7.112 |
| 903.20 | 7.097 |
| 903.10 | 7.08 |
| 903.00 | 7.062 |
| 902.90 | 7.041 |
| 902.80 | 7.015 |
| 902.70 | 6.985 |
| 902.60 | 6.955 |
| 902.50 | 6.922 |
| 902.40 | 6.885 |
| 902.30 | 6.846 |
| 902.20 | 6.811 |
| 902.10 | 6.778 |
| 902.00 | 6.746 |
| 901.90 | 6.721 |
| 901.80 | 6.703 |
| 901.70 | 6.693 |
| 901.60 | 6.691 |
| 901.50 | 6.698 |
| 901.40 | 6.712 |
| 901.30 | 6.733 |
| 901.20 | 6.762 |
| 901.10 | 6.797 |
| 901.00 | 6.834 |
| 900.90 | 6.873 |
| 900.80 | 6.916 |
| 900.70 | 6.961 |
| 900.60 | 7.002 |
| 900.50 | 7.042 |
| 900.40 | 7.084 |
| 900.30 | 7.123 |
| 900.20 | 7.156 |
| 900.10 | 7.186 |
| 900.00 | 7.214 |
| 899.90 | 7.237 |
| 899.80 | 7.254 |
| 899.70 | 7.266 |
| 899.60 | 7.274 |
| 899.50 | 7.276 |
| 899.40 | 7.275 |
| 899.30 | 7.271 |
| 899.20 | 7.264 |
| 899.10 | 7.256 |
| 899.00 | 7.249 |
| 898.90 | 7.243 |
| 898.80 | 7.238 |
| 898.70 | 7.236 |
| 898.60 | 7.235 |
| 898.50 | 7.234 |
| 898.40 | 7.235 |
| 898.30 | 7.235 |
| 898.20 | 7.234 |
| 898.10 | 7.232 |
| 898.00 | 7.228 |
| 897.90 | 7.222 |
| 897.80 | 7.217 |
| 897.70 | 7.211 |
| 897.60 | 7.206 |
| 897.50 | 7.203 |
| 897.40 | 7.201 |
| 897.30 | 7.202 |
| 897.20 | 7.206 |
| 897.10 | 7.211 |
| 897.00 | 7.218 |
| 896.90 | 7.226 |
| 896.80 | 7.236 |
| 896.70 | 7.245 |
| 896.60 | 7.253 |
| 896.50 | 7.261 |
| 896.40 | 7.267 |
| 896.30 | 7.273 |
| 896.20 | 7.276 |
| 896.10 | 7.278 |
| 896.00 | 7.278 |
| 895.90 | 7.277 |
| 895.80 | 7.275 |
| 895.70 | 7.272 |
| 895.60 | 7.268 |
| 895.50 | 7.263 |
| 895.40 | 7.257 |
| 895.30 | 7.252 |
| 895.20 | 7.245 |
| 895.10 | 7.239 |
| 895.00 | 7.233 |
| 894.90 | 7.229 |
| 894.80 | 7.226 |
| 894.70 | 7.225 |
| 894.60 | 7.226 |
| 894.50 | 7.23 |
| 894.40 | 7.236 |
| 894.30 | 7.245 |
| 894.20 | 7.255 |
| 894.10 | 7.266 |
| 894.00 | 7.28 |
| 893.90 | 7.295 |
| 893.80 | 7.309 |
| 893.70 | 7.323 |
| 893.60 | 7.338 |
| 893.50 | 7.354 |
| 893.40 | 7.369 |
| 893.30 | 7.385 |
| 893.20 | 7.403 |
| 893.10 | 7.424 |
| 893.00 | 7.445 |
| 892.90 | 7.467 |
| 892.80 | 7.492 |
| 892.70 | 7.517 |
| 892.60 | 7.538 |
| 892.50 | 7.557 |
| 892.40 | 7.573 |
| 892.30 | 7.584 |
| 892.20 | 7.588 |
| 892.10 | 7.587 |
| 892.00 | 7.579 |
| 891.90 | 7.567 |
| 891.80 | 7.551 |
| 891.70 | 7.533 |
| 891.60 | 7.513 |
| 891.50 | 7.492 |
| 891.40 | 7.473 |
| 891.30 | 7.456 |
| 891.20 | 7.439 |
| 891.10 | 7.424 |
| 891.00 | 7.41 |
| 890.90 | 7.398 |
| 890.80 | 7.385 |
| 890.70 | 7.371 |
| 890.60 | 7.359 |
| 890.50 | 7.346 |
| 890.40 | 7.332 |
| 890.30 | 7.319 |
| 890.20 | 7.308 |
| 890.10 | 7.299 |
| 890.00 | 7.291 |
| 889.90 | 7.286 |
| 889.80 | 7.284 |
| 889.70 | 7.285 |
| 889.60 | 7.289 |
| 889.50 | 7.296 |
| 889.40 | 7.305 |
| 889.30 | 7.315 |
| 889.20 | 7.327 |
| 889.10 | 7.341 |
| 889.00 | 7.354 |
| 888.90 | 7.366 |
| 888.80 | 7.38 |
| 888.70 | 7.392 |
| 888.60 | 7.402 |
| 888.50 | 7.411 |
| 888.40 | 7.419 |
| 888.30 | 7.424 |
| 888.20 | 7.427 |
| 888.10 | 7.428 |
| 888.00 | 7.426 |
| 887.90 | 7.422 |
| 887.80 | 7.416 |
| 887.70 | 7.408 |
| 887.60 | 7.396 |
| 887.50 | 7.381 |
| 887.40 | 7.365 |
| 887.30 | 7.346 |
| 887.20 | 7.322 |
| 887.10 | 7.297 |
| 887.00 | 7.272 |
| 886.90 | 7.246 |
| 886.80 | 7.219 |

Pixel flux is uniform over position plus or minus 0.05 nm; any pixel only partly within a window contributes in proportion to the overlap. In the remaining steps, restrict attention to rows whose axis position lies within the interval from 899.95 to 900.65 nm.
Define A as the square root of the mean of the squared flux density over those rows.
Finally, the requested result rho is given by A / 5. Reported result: 1.42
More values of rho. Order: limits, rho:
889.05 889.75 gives 1.46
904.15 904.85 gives 1.43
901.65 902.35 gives 1.35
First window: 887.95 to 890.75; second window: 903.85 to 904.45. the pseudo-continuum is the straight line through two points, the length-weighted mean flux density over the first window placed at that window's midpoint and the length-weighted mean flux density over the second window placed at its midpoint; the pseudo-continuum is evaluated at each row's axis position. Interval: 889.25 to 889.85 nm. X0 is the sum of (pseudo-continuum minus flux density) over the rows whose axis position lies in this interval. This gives 0.3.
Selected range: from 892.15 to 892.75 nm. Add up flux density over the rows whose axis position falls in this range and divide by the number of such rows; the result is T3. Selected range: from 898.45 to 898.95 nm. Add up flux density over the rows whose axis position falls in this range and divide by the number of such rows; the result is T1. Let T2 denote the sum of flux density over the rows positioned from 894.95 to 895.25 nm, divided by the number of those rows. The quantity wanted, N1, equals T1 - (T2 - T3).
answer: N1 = 7.56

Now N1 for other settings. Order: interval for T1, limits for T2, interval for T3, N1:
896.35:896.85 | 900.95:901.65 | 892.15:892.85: 8.06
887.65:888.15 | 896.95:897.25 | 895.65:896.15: 7.48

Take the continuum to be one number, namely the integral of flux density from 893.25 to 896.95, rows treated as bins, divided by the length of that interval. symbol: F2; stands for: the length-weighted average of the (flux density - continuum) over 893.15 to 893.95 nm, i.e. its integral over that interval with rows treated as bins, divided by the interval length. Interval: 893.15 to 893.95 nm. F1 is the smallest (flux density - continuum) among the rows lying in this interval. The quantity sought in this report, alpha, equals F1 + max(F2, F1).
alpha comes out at 0.1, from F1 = 0.03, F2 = 0.1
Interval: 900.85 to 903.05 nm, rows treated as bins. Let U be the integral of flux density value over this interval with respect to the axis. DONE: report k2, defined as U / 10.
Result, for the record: 1.50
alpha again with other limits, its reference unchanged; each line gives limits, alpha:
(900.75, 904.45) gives -0.9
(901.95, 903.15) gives -0.9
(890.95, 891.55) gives 0.3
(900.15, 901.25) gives -0.8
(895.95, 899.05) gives -0.1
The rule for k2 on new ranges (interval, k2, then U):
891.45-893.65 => 1.65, 16.5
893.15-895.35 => 1.60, 16.0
